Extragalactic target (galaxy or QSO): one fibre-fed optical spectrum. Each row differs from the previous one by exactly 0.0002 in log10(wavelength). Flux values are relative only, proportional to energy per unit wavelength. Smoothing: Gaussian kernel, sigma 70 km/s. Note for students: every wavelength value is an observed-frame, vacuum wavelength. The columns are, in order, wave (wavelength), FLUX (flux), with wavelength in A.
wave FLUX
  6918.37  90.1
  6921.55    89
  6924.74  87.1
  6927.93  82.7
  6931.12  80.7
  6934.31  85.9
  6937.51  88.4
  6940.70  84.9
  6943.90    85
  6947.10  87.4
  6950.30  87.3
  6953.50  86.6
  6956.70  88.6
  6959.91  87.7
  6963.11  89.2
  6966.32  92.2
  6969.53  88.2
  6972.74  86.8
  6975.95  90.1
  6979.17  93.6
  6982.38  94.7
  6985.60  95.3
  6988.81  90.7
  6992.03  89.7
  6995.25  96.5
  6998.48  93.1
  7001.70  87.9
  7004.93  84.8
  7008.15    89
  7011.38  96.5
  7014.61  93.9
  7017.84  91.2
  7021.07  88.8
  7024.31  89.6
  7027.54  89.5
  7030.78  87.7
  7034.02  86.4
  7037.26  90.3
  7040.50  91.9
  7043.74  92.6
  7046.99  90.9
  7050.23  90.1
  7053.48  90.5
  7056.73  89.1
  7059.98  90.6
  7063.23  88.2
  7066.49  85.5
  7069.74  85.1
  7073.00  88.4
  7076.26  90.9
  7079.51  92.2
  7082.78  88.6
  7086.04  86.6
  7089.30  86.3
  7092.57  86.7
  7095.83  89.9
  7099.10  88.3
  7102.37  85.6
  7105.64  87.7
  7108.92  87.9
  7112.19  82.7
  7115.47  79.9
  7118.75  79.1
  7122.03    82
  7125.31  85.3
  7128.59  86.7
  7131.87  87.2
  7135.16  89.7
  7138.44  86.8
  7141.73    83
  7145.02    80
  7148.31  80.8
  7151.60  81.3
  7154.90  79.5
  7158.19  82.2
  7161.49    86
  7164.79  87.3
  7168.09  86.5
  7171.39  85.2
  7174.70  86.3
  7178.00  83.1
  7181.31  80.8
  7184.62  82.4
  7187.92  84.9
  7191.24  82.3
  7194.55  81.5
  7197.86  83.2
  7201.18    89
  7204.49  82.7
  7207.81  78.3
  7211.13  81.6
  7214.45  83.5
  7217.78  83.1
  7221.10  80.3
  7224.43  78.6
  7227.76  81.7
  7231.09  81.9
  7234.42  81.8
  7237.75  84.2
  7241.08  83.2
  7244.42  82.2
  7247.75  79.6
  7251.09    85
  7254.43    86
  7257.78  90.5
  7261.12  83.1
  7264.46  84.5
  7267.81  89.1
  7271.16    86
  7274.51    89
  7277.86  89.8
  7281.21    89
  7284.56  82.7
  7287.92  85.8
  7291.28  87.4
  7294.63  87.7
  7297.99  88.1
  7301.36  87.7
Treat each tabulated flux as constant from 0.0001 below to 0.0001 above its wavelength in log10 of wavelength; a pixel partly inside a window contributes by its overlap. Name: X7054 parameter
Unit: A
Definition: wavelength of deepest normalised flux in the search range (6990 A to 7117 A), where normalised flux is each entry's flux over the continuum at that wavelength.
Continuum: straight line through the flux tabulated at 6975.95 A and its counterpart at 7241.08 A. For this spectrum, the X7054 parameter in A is 7115.47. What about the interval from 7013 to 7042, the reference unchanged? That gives 7034.02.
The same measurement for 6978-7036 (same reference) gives 7004.93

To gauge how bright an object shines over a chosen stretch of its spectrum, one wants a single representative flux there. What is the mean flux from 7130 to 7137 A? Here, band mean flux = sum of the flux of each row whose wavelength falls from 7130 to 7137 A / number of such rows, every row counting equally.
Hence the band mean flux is 88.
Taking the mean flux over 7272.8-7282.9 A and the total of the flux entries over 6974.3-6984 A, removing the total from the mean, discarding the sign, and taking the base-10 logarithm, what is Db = 2.28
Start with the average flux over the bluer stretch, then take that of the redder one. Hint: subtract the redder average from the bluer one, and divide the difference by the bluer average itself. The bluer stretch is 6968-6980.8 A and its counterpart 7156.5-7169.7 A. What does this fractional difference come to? 0.047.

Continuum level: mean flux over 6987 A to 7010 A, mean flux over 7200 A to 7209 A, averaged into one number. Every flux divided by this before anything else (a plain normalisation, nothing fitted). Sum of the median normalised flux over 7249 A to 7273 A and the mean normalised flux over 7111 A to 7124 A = 1.92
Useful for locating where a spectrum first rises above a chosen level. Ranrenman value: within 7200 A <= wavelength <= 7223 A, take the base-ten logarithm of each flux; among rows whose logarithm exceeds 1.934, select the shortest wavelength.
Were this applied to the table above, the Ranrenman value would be 7201.18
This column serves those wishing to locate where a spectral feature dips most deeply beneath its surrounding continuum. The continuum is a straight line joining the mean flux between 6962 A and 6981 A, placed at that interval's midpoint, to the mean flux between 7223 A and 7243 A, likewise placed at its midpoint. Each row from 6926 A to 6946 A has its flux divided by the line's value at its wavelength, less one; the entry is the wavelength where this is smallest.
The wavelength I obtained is 6931.12 A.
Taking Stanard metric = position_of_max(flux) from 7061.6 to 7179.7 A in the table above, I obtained 7079.51 A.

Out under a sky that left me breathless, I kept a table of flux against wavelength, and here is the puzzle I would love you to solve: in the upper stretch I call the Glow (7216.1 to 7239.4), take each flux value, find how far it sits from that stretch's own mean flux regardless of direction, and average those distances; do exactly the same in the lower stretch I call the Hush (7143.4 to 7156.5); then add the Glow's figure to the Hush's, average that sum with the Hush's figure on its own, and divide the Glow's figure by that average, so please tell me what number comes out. 0.98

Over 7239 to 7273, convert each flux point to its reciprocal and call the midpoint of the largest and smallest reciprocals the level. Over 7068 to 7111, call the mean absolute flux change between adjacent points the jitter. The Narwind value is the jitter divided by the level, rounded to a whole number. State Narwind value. 164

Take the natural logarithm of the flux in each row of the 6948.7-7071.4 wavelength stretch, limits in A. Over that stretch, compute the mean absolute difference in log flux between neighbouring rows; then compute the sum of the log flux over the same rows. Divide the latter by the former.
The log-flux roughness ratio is 6579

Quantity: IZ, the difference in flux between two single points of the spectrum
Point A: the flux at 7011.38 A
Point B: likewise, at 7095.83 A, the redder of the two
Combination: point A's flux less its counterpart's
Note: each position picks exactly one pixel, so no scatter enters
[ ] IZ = 6.6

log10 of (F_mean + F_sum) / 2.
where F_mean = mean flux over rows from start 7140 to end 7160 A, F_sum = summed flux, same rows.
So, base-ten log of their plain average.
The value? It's 2.45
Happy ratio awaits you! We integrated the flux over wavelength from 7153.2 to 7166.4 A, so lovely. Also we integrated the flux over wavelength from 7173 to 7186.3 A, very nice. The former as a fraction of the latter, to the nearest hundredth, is 1.00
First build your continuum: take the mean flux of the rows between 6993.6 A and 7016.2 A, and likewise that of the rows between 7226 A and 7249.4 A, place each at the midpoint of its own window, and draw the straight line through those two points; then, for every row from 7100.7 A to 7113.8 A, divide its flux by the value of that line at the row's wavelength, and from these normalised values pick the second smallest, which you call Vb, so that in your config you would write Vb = 0.977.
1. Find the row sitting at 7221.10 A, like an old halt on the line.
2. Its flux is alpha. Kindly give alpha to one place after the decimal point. 80.3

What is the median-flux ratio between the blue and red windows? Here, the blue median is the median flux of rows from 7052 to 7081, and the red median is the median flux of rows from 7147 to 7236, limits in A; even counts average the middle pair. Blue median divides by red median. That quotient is 1.08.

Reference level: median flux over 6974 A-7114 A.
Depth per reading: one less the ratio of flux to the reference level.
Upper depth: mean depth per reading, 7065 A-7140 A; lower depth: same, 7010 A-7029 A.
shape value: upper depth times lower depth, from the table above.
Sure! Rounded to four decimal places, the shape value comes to -0.0008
